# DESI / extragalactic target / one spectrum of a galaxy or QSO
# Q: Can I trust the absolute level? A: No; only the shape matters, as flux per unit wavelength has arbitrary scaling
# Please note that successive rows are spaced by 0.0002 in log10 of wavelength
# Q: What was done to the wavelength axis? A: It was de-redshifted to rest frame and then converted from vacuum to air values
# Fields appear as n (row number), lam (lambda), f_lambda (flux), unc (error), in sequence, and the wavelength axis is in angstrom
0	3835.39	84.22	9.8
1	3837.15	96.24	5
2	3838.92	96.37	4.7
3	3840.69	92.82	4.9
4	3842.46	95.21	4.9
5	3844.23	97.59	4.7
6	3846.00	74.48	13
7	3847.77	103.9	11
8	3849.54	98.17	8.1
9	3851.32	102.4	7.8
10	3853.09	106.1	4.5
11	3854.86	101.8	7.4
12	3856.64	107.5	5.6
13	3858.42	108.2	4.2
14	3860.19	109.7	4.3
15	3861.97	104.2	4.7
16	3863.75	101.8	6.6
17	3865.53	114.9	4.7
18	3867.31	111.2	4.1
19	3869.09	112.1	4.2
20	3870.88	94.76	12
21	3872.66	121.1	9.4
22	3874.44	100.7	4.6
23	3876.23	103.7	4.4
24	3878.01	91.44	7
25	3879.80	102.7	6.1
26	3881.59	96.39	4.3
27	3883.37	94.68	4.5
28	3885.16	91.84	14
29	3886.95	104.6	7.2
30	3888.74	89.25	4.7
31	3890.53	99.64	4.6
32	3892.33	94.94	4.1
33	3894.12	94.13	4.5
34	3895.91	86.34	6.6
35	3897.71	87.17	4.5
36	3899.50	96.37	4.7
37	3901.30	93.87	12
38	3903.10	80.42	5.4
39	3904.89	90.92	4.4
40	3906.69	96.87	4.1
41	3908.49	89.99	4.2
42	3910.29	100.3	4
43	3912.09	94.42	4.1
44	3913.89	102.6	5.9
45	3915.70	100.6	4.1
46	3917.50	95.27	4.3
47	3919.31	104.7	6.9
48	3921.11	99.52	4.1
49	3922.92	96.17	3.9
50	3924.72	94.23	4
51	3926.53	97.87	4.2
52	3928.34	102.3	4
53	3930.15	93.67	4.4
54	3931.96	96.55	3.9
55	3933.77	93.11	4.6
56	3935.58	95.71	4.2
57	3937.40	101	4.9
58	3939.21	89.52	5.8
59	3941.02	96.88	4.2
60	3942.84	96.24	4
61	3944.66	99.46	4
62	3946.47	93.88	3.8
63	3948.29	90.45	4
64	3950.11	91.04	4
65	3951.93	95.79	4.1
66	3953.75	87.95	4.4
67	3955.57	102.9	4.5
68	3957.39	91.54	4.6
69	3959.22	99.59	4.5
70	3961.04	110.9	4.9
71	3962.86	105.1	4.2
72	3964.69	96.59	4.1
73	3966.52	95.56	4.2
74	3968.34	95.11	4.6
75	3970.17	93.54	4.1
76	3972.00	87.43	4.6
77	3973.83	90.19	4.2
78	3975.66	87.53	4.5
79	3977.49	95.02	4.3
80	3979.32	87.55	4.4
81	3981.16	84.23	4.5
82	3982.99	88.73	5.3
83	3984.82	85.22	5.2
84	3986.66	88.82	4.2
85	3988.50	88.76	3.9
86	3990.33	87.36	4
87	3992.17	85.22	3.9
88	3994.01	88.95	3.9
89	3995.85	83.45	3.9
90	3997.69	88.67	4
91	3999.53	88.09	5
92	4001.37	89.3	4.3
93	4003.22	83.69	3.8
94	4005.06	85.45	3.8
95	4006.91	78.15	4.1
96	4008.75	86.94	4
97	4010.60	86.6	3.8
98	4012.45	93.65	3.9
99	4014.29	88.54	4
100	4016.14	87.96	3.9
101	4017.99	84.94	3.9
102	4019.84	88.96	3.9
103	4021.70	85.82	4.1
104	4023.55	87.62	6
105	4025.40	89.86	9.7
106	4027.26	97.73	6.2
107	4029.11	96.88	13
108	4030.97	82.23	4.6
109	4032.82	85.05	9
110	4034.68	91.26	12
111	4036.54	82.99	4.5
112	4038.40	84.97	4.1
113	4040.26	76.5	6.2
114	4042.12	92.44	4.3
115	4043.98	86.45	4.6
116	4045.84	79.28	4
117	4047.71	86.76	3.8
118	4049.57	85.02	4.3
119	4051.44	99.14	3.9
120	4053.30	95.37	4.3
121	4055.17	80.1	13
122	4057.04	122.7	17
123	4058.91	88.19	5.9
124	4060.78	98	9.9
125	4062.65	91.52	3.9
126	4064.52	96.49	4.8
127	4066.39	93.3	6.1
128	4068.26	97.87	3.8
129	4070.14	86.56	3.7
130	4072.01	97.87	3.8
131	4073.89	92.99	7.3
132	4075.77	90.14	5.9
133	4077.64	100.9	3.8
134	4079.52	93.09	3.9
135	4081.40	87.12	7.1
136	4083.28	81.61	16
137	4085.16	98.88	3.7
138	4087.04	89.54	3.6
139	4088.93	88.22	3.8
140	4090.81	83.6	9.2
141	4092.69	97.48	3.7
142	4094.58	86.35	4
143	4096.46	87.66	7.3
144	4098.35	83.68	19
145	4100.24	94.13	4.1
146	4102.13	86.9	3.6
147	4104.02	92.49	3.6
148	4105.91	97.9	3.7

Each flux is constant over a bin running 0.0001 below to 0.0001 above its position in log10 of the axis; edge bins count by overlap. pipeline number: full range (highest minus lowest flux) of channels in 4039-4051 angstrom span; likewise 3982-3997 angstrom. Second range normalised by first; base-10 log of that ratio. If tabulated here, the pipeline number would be -0.5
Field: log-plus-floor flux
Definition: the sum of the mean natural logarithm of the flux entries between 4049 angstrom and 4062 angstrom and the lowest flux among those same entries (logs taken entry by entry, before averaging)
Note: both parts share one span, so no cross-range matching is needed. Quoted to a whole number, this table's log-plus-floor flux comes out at 85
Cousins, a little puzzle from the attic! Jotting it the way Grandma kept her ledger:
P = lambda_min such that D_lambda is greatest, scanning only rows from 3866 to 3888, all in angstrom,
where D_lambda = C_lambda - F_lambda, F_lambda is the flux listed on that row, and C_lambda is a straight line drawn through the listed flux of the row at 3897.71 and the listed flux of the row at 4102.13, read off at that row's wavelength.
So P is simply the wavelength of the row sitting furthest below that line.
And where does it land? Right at 3878.01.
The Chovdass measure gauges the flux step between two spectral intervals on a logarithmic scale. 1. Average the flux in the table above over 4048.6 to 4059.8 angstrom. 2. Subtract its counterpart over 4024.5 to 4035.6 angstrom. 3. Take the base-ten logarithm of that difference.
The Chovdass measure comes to 0.66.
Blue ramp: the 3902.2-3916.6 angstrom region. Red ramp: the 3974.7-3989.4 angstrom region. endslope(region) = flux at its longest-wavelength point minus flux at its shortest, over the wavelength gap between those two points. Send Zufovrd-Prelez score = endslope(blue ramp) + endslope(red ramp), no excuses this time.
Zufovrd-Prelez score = 1.7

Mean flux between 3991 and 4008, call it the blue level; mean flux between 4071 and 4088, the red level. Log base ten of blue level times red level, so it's 3.90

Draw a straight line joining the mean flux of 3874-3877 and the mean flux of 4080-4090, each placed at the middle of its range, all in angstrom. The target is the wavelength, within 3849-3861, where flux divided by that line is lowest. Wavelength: 3849.54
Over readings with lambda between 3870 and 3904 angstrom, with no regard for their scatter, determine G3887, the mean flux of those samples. 96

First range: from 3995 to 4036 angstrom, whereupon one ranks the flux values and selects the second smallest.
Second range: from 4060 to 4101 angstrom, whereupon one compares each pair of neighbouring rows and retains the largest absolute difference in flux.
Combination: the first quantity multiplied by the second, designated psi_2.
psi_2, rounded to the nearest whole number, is 1420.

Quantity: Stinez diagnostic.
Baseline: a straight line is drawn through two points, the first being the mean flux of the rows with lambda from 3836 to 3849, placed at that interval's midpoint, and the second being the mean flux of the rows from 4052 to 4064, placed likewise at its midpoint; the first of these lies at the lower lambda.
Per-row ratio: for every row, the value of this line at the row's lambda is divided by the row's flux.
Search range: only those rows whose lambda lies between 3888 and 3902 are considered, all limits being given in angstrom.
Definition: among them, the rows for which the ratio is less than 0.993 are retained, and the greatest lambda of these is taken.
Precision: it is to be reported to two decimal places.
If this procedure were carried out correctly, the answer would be 3899.50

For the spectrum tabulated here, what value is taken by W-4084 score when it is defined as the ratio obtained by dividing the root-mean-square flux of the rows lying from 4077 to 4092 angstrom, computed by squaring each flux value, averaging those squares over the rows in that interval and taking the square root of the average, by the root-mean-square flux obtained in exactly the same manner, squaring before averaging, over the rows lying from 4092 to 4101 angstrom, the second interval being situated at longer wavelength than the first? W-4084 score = 1.01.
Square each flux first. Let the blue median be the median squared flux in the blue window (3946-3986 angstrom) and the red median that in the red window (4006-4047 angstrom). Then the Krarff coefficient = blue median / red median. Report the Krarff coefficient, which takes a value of 1.14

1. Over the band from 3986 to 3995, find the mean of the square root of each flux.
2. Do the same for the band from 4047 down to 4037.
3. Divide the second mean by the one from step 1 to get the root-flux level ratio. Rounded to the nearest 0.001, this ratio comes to 0.977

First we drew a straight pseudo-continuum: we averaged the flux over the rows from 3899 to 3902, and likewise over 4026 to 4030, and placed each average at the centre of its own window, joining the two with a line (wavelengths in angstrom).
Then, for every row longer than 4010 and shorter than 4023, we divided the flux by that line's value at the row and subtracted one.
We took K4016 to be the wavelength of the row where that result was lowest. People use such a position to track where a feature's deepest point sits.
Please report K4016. 4017.99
